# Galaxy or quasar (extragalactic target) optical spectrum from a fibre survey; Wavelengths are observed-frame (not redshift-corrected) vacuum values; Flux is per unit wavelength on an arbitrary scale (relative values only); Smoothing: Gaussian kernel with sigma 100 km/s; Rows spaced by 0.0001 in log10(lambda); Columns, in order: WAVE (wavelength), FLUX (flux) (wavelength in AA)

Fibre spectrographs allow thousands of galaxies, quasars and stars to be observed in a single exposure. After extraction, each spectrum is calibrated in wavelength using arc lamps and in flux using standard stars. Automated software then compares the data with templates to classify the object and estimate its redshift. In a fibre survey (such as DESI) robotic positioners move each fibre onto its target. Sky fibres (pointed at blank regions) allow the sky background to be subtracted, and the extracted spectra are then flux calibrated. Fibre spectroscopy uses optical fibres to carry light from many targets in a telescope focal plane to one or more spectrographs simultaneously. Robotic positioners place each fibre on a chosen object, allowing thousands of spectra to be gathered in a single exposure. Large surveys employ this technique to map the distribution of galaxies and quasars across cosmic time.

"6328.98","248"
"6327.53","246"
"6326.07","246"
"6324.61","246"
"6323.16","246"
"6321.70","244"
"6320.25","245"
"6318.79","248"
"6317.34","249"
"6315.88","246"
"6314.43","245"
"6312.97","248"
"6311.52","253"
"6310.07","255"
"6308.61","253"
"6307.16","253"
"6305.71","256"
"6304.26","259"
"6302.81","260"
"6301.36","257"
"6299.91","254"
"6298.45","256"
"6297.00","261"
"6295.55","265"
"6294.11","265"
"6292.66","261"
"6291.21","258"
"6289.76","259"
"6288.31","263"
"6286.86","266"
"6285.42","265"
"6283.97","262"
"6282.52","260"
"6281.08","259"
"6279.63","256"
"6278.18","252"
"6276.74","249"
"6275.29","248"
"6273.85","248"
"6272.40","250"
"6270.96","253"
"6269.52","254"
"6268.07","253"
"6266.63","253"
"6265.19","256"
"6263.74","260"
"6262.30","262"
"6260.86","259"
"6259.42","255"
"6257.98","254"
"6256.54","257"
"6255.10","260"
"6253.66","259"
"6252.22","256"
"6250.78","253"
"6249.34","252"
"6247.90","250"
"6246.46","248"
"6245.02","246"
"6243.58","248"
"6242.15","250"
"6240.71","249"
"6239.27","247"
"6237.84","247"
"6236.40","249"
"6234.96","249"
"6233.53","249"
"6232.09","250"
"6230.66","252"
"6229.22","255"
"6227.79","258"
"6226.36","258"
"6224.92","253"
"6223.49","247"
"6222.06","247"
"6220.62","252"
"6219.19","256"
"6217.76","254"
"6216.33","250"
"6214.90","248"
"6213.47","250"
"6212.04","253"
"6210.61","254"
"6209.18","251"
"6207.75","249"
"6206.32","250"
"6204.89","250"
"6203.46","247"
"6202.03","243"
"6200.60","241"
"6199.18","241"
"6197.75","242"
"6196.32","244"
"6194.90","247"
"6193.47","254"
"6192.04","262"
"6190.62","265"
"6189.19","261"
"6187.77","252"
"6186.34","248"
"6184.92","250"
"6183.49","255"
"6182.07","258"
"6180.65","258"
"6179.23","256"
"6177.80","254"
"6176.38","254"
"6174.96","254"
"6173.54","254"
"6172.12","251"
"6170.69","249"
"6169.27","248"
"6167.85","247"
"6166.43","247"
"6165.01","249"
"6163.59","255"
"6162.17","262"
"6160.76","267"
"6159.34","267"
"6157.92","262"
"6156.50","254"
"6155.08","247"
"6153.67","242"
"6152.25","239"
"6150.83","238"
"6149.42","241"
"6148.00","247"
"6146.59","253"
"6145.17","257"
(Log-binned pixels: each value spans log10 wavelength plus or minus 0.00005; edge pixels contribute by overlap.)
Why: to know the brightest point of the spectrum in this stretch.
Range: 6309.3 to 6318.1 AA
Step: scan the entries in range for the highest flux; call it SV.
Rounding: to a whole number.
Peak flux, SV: 255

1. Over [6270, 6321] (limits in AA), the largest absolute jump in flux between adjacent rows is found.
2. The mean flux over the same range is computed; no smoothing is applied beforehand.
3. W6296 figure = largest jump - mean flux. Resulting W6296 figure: -250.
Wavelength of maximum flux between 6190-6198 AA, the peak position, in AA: 6190.62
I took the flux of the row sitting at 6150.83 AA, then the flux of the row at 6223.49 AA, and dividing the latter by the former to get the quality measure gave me 1.04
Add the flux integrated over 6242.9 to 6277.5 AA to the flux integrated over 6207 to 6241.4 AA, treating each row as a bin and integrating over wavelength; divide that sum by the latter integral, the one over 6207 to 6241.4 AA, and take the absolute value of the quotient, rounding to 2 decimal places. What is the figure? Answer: 2.02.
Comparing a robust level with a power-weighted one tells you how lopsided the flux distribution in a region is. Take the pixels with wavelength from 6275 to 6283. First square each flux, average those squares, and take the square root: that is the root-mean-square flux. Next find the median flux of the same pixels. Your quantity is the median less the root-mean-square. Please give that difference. -0.04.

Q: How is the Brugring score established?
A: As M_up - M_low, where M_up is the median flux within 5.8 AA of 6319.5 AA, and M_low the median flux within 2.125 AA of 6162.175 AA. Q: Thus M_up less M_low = -16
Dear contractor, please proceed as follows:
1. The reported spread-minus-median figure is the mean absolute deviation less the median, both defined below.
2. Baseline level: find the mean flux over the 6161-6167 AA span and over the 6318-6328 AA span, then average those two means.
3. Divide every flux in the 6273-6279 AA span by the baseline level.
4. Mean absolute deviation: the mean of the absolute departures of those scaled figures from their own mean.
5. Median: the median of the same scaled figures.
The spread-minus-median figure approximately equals -0.99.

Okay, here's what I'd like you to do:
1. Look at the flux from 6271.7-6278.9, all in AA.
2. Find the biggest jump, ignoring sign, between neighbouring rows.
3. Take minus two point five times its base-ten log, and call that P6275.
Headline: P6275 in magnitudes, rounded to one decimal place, -1.2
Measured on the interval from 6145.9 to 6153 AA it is -1.9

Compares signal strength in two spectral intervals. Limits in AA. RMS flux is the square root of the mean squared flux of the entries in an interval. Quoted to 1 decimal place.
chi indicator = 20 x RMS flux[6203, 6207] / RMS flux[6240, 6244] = 20.0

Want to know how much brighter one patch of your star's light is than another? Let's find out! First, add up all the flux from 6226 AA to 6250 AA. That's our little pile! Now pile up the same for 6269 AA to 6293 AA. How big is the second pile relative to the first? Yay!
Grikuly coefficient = 1.03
